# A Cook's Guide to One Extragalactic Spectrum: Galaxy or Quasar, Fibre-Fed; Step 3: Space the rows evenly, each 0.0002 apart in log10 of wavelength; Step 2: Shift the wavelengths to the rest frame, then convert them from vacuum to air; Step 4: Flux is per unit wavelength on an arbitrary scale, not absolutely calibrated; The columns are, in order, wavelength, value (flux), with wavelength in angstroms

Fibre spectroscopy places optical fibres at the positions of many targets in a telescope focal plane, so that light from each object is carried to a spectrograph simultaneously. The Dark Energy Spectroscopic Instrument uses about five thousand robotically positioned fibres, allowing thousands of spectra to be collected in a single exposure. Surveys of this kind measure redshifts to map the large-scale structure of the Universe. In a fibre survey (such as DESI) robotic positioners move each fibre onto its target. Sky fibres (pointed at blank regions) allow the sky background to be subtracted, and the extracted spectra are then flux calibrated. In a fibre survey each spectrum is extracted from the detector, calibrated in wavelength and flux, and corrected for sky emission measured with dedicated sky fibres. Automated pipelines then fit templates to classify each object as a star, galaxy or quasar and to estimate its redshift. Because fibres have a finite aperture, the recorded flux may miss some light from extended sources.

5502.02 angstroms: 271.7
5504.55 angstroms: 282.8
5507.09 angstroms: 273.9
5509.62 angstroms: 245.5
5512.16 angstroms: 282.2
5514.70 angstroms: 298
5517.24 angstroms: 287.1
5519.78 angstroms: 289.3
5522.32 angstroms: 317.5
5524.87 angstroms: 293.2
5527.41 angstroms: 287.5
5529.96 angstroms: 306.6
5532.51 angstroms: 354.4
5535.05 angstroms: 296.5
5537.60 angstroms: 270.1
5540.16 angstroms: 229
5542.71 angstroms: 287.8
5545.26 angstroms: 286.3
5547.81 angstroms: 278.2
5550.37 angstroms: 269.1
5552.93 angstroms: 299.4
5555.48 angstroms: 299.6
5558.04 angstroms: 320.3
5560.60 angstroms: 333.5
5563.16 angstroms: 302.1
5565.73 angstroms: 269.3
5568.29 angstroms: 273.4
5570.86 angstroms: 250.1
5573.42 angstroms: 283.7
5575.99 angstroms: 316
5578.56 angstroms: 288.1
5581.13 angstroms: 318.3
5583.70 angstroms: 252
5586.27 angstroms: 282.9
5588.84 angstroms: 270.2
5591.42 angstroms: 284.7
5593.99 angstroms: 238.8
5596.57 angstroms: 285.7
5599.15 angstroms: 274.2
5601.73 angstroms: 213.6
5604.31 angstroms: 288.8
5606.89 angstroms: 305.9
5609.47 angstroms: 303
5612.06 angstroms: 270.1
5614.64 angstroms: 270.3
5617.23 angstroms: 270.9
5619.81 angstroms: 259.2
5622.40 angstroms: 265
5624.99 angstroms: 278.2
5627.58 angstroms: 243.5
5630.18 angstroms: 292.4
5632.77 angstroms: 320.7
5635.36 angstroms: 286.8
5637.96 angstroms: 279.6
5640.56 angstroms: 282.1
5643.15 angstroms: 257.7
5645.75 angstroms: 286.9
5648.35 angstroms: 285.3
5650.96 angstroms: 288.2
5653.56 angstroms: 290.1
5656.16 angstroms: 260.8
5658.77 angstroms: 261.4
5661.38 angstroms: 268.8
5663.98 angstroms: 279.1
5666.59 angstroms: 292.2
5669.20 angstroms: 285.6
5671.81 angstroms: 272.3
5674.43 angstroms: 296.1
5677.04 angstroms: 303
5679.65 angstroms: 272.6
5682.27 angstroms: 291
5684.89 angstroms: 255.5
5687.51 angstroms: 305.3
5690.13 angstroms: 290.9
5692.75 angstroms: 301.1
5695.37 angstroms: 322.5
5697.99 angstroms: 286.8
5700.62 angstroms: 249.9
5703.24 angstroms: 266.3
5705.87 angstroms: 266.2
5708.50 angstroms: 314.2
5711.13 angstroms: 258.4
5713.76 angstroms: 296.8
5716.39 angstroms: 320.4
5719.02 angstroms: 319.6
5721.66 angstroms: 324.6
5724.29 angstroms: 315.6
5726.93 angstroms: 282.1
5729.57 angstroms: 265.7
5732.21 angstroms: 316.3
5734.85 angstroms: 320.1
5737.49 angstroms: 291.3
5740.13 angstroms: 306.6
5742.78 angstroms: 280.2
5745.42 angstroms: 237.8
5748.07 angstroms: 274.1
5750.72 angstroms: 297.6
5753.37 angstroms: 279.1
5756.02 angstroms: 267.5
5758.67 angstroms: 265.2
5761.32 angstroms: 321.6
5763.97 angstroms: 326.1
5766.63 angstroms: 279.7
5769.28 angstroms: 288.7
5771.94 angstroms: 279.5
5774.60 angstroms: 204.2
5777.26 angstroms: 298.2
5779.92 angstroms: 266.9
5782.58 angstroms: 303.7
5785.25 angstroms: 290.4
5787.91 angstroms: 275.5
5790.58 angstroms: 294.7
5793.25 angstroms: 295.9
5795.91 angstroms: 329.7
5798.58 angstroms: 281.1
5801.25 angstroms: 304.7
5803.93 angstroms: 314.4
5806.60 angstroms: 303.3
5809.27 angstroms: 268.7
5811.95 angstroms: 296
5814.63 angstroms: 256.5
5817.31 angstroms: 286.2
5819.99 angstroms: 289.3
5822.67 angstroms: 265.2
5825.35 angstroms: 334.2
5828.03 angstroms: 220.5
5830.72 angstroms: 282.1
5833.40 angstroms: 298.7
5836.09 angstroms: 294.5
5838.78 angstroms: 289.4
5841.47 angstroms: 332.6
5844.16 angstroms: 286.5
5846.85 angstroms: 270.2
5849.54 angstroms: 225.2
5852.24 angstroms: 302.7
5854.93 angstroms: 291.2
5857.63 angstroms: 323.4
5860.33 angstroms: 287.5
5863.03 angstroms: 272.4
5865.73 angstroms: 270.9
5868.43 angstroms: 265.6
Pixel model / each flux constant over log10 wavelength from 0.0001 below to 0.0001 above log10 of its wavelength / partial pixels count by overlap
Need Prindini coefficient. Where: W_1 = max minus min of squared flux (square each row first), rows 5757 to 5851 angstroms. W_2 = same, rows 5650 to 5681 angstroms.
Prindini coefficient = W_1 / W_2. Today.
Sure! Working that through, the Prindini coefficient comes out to 2.9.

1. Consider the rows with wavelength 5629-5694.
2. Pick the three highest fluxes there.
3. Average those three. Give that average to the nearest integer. 310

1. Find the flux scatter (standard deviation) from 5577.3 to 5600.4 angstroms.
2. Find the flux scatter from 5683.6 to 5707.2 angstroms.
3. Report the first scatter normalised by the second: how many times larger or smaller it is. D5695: 0.92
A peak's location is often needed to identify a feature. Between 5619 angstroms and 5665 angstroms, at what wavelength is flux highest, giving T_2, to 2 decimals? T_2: 5632.77 angstroms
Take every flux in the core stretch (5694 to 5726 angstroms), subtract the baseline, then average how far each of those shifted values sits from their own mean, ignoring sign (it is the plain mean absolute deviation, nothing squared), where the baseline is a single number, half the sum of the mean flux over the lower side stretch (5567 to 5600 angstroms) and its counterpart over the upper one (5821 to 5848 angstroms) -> 25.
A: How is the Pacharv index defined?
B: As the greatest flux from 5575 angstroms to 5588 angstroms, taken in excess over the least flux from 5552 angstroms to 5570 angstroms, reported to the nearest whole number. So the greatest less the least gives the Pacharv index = 49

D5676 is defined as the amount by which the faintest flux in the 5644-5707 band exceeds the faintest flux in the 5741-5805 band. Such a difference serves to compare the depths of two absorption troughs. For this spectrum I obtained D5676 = 46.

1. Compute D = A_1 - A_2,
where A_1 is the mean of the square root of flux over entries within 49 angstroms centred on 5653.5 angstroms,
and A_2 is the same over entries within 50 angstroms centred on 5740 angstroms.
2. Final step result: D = -0.33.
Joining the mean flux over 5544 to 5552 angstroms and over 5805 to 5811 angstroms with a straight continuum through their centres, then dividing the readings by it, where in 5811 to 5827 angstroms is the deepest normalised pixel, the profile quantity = 5814.63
